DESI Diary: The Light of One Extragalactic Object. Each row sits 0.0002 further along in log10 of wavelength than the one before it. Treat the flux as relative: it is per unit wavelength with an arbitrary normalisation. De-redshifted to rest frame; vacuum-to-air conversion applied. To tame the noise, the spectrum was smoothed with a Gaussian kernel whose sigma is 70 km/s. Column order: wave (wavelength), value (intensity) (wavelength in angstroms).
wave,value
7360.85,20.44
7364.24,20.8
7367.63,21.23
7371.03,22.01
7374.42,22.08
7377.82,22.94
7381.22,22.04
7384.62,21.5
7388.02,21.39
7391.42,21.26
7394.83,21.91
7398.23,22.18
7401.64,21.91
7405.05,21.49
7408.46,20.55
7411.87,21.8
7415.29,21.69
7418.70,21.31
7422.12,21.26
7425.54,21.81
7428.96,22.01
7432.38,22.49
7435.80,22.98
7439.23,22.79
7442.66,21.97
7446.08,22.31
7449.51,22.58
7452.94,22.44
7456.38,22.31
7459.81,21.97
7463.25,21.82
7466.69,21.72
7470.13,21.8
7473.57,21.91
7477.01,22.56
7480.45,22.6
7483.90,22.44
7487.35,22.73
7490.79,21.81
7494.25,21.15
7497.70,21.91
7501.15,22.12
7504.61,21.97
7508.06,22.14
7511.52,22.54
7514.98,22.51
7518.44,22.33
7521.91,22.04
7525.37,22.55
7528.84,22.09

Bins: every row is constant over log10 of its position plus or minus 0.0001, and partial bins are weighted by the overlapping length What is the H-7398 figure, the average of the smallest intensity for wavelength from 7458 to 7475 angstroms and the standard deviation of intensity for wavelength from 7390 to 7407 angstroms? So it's 11.0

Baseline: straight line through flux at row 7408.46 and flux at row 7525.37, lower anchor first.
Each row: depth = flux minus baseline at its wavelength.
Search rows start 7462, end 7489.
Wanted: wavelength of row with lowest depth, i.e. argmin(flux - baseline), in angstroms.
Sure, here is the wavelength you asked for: 7466.69 angstroms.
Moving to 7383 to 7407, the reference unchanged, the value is 7405.05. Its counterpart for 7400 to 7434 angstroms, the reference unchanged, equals 7408.46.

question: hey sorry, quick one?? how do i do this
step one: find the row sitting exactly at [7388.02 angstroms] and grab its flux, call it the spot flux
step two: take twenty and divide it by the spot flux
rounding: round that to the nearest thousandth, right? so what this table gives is 0.935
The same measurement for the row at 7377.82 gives 0.872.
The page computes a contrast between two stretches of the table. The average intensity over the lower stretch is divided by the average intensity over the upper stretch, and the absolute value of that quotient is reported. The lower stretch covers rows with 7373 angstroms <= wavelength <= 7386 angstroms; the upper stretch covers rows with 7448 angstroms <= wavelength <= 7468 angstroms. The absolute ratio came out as 1.00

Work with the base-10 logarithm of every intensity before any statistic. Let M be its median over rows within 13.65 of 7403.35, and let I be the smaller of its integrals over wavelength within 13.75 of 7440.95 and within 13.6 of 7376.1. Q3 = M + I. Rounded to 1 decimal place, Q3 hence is 37.7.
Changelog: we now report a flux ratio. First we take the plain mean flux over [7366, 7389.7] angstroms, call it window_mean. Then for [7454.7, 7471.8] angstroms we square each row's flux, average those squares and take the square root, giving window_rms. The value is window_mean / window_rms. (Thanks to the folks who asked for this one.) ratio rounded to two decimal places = 1.00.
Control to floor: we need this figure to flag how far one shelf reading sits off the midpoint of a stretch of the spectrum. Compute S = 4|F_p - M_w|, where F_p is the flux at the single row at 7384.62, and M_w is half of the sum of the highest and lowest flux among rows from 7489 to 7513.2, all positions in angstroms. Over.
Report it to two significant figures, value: 1.4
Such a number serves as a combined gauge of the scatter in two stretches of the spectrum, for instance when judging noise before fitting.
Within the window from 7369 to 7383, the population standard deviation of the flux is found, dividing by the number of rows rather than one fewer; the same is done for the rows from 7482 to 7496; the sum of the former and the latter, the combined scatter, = 1.00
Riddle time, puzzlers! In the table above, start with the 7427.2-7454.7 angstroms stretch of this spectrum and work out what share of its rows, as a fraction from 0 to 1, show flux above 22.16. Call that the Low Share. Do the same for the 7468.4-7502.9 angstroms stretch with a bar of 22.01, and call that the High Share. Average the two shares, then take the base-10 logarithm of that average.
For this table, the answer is -0.20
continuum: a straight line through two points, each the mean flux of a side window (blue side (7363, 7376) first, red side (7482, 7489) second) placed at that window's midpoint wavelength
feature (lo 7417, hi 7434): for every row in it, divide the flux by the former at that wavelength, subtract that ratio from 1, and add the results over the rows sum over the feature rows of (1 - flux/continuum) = 0.06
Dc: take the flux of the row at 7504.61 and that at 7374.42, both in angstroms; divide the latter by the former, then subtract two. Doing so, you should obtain -0.99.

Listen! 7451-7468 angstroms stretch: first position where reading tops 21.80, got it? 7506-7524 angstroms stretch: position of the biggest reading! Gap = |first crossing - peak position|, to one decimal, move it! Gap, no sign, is 58.6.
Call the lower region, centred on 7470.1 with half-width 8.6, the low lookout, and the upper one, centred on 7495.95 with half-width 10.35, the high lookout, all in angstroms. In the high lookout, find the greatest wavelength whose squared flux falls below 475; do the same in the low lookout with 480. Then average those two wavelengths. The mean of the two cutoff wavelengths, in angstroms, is 7482.2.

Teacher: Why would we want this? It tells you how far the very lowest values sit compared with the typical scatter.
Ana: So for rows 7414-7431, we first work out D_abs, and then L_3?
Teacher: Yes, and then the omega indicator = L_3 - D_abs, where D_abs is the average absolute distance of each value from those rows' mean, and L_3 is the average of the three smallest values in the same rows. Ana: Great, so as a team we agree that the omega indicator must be 21.2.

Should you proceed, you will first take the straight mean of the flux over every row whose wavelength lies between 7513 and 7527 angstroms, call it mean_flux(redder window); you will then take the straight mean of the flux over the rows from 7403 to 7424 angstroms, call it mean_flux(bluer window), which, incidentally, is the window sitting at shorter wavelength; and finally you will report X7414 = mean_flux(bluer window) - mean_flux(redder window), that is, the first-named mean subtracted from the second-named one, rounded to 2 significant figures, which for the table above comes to -1.0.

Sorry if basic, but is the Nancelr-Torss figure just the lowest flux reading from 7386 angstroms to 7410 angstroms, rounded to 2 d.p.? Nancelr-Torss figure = 20.55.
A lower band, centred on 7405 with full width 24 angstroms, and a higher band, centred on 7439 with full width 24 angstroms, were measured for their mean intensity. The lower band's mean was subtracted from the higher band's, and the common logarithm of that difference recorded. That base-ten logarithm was -0.1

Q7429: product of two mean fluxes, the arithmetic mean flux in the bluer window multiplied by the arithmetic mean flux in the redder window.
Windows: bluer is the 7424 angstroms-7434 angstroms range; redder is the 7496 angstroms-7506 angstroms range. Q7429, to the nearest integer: 486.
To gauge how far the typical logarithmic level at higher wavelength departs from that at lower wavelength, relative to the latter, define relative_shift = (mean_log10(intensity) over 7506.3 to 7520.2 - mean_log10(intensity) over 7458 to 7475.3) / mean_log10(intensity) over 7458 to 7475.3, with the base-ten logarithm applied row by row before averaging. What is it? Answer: 0.008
